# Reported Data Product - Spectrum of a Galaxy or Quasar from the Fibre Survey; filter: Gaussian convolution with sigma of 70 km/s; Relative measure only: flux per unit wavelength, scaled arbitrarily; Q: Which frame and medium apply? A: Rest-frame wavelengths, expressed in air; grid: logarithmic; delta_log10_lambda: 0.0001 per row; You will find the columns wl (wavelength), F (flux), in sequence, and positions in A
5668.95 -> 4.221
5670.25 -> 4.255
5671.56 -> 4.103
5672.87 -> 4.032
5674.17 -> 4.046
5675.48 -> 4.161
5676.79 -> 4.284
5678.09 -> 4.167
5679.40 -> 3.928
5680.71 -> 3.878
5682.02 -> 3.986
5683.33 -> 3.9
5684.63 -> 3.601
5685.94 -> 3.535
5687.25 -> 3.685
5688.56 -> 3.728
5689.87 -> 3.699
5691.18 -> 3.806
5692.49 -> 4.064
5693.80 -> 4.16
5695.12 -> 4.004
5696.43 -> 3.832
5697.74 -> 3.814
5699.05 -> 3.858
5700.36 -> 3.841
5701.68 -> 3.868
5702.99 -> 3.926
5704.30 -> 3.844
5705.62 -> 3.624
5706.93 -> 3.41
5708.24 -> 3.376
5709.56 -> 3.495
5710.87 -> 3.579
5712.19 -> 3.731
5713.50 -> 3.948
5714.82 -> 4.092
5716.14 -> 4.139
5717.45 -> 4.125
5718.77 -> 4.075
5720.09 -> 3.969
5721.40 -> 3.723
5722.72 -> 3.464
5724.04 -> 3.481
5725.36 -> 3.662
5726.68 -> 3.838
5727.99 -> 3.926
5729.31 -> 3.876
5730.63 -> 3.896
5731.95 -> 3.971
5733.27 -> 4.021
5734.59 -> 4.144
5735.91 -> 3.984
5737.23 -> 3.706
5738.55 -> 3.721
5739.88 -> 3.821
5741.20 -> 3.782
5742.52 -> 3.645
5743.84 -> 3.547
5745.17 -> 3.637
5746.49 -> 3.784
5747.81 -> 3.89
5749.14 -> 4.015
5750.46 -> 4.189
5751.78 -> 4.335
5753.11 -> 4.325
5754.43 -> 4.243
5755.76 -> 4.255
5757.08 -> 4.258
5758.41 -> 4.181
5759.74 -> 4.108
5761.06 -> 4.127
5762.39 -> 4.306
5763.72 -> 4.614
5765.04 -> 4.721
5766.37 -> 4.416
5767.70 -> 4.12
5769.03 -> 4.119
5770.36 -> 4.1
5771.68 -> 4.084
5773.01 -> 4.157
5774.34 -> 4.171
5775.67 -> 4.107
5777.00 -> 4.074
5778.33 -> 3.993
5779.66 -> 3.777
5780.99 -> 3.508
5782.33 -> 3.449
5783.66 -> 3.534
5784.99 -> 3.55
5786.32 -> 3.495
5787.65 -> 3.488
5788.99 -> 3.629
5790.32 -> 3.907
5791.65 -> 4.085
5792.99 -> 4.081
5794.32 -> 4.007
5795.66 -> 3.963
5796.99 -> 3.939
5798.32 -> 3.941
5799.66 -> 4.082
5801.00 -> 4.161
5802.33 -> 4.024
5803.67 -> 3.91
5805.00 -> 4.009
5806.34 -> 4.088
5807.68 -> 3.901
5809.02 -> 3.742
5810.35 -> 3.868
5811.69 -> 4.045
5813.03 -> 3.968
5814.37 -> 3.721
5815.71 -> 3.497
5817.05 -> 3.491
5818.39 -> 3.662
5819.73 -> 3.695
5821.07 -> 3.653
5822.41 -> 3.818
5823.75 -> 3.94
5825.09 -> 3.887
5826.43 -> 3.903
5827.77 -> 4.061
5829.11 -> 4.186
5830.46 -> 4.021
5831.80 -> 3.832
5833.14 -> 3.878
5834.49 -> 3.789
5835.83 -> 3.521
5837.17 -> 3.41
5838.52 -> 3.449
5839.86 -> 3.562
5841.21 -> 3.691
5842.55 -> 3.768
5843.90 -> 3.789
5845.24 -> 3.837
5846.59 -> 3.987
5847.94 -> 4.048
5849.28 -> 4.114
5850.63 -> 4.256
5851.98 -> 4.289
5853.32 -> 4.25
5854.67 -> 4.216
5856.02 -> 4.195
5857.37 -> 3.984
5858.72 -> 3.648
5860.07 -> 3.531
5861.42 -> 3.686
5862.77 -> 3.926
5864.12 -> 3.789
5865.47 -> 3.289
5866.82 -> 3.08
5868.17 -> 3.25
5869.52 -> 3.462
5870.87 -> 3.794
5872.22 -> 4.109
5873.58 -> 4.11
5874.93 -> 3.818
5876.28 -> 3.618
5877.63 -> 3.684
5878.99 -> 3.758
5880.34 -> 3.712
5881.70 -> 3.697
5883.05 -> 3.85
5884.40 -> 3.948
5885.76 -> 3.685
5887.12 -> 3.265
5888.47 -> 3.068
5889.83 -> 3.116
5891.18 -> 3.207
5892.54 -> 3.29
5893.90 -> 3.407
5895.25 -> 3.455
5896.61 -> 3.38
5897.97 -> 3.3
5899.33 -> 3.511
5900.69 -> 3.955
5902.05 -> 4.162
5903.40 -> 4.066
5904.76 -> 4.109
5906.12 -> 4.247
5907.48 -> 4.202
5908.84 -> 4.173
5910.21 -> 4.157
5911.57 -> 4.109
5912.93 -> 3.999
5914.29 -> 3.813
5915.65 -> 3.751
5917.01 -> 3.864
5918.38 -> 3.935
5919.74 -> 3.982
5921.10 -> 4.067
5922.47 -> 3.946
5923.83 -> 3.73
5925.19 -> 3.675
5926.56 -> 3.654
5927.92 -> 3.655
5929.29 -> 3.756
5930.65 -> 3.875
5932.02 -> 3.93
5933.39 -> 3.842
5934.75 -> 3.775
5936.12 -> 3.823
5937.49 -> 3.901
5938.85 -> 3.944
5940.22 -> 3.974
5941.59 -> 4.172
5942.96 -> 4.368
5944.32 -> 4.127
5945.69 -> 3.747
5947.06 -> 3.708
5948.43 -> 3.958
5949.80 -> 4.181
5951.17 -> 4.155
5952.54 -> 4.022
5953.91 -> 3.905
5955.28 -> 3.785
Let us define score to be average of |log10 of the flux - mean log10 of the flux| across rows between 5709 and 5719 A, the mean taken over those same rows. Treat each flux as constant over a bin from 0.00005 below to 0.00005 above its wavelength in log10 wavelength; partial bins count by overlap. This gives 0.025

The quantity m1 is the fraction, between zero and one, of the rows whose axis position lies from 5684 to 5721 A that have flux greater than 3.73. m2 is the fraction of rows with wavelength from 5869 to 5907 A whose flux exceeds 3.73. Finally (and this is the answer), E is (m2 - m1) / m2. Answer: -0.5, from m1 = 0.64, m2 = 0.43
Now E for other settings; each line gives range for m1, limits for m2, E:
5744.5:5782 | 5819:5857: -0.2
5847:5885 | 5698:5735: 0.1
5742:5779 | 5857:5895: -1.5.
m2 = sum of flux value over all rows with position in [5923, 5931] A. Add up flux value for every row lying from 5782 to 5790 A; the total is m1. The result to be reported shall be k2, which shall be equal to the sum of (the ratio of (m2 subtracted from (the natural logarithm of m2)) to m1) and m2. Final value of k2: 21.4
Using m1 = 21.1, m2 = 22.3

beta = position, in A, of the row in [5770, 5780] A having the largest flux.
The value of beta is 5774.34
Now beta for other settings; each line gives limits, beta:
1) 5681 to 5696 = 5693.80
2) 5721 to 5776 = 5765.04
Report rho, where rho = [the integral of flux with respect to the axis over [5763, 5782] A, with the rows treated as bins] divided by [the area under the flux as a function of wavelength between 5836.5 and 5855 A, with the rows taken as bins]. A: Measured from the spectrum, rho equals 1.09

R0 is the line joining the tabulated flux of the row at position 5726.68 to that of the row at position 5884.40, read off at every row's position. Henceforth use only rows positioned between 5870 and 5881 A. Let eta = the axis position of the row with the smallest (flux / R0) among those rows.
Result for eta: 5876.28 A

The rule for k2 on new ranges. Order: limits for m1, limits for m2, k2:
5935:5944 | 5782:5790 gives 20.4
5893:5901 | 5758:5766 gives 25.0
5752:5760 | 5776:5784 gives 21.6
